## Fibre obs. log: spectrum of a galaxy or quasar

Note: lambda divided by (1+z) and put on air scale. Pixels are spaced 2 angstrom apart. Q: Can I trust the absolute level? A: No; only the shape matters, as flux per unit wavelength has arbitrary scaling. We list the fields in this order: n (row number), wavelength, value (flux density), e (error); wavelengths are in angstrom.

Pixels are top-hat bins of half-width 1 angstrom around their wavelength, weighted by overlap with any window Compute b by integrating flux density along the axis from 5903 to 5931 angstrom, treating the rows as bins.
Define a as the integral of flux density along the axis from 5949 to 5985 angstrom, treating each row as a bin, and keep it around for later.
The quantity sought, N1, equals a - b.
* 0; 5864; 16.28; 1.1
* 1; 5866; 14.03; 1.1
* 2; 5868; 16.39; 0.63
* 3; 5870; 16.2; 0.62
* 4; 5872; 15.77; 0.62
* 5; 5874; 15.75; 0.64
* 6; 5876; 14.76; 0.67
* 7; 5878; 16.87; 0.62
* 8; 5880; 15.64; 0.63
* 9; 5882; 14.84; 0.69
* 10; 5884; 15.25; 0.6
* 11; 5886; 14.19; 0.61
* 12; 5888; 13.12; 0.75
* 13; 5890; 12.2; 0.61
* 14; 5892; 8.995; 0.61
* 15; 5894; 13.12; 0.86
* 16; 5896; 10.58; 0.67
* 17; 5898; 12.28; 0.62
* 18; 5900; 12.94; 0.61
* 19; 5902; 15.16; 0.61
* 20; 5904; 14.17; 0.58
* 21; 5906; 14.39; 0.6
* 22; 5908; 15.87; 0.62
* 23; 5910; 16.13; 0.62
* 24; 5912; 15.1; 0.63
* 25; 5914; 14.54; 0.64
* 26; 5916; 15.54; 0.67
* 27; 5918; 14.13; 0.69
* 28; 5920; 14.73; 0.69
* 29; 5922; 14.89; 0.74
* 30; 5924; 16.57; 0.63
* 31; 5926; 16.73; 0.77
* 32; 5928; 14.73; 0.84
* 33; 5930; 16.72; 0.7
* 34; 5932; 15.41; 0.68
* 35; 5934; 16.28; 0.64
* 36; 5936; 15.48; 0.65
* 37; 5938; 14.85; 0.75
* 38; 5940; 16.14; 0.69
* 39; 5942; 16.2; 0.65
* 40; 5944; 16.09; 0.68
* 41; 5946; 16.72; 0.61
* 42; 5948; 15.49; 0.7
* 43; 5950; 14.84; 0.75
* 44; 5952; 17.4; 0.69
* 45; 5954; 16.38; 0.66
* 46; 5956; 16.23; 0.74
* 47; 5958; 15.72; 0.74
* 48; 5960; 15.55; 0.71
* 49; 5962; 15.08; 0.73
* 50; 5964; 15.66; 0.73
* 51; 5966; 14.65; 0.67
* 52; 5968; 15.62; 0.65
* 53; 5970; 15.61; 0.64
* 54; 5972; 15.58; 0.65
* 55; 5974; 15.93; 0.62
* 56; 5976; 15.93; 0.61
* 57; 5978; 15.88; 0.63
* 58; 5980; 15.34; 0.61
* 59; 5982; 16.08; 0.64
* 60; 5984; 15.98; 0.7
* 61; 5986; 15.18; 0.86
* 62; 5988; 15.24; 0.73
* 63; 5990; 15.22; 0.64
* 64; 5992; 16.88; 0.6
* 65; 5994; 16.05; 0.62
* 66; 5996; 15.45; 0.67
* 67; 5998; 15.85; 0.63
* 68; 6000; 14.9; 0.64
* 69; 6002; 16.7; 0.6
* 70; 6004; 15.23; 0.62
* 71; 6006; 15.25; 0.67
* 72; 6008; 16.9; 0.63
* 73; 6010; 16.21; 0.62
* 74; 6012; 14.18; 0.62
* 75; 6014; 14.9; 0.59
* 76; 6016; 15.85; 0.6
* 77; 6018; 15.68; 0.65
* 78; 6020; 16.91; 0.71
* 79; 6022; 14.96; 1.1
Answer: 138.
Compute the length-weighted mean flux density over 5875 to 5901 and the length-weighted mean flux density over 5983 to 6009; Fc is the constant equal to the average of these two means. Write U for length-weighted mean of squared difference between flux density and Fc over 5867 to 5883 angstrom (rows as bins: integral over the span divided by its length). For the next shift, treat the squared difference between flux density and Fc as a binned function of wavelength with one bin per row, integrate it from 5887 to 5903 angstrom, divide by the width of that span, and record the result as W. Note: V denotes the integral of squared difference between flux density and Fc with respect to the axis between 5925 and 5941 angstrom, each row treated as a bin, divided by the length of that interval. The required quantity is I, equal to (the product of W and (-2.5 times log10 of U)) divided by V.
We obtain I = -2.8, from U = 1.8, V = 2.0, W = 8.27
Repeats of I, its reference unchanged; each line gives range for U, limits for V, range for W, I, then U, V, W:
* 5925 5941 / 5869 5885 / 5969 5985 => -0.7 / 2.0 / 1.5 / 1.47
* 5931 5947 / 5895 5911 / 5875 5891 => -0.4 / 2.0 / 3.6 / 1.86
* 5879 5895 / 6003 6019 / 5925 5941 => -2.5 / 5.4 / 1.5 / 1.97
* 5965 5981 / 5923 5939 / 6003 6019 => -0.1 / 1.1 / 2.2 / 1.46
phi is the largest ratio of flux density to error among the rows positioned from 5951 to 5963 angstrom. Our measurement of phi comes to 25.2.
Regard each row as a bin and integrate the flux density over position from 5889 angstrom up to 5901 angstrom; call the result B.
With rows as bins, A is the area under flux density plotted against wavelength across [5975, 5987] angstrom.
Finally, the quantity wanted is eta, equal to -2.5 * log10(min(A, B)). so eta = -5.37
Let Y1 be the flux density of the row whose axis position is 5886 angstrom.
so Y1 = 14.19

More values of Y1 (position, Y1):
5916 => 15.54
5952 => 17.4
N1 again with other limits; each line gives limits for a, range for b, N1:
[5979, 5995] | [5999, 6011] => 62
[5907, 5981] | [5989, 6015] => 752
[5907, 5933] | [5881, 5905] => 88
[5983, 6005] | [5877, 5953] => -783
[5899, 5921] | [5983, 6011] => -117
